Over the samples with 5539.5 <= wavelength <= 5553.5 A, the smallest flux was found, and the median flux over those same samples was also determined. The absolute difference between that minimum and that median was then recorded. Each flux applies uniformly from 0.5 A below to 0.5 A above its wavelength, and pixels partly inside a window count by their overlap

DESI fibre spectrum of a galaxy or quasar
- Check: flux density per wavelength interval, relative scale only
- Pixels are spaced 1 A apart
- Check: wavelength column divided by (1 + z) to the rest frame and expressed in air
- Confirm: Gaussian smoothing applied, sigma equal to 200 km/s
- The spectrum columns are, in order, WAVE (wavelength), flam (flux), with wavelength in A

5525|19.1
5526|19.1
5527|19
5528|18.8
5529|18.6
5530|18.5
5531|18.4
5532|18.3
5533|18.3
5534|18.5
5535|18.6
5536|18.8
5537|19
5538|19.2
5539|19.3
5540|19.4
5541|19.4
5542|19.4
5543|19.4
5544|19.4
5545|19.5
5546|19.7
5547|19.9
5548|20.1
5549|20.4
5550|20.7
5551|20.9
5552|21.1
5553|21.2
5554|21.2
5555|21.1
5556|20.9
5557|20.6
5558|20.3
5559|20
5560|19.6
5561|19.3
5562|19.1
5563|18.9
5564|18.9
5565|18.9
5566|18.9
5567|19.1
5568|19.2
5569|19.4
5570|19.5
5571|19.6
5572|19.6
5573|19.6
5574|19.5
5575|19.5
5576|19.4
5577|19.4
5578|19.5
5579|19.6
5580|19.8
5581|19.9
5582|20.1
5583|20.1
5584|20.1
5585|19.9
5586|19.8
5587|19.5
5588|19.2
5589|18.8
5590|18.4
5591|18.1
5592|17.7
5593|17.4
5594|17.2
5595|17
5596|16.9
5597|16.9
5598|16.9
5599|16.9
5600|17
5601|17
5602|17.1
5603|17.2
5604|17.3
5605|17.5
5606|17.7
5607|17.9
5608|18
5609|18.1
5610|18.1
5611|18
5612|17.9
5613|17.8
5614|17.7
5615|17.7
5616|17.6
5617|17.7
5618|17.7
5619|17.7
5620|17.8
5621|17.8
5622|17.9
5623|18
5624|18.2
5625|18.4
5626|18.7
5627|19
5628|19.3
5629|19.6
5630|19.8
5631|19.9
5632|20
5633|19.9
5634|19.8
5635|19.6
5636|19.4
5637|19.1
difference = 0.40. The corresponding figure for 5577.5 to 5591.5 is 1.60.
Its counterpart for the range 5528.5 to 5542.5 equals 0.40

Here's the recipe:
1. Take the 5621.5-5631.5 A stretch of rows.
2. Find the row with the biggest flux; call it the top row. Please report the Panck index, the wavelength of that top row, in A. 5631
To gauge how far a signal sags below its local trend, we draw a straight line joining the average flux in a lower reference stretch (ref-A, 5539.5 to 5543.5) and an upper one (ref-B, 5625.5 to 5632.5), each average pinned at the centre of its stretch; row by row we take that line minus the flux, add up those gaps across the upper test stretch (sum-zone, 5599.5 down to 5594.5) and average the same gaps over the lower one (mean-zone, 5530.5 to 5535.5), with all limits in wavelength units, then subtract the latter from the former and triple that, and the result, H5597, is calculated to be 35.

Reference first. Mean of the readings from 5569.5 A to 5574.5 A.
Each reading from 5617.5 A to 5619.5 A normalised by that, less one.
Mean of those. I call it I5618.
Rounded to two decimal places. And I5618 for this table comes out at -0.10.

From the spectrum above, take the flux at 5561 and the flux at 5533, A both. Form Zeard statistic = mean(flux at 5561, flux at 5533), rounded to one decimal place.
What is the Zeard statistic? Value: 18.8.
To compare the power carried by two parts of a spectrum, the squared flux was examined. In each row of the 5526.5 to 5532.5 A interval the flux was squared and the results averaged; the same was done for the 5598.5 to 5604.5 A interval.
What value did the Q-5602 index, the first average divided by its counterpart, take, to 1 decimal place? 1.2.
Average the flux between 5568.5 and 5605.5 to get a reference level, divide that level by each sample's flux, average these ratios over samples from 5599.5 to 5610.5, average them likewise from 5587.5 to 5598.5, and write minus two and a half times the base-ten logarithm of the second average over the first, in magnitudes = 0.01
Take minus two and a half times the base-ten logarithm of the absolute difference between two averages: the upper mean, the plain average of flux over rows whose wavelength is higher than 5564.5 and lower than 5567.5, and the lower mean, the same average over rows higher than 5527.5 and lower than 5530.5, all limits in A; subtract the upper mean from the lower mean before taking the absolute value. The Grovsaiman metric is 1.2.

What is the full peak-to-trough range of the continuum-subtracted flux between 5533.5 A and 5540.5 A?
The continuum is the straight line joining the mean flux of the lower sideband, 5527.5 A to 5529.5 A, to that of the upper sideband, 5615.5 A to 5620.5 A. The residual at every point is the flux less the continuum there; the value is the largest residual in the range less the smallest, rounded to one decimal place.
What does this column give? 1.0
